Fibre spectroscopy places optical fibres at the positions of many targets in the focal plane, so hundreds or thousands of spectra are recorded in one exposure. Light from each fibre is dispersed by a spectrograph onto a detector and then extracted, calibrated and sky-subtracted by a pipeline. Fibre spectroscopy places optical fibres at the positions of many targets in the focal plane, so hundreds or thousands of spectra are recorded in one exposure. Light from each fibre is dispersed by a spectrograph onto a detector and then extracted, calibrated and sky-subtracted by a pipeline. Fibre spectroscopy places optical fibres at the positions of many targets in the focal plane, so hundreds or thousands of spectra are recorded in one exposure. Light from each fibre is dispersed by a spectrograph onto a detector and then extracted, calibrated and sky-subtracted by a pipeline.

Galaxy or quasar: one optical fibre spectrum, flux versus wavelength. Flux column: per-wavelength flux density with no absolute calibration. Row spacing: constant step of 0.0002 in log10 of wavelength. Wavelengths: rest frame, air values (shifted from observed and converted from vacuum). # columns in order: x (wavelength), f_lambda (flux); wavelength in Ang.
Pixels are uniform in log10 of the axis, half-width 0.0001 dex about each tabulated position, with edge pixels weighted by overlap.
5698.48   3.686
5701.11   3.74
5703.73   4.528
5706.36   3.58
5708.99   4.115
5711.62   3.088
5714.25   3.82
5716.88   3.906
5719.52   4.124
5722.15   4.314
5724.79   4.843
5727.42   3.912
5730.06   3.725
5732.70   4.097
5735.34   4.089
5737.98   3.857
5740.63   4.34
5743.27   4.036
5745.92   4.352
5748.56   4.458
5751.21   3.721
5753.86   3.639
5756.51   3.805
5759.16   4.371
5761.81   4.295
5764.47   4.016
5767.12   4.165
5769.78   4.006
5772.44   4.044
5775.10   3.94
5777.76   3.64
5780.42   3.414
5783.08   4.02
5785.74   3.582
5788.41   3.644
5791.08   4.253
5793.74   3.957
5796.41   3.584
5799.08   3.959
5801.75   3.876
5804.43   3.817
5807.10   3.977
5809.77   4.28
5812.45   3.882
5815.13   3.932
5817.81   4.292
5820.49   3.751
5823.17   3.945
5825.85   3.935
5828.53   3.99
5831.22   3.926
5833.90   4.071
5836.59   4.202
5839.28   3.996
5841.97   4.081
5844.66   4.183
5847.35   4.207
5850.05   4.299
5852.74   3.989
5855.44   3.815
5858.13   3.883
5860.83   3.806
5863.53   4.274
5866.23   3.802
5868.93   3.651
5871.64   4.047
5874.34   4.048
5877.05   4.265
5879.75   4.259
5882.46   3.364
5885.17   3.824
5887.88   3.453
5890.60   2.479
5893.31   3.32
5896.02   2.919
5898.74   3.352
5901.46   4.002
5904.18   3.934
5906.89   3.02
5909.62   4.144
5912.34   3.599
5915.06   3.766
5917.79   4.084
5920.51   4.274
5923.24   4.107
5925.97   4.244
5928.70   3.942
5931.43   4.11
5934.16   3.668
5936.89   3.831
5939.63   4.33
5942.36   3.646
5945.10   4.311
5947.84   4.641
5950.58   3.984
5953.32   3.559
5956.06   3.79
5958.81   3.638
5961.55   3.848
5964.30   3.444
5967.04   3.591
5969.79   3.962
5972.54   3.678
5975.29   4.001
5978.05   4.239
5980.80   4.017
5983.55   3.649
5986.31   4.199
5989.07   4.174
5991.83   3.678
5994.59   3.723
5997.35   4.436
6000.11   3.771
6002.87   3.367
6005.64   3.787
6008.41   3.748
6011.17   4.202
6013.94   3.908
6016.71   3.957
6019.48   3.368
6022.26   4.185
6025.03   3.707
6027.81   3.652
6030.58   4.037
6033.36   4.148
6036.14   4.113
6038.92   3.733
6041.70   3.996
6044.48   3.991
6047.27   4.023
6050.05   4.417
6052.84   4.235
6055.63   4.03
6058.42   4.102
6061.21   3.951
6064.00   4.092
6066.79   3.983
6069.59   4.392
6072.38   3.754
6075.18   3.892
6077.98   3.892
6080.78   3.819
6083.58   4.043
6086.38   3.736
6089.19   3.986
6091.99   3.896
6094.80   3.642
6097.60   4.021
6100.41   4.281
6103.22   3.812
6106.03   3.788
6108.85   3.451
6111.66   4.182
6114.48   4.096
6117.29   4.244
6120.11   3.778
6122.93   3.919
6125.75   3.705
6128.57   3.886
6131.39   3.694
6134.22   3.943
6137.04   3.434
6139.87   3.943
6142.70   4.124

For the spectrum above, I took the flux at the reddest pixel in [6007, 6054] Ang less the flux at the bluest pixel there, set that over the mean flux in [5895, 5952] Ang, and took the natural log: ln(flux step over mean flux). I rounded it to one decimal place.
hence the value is -2.1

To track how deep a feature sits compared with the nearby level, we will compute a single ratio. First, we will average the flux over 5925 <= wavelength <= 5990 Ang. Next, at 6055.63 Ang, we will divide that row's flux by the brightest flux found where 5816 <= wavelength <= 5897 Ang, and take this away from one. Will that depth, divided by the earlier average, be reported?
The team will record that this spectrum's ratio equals 0.016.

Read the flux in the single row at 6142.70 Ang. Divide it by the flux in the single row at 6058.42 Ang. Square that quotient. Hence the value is 1.01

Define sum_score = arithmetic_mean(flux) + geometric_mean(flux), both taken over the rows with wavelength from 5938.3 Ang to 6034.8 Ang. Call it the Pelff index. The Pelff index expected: 7.78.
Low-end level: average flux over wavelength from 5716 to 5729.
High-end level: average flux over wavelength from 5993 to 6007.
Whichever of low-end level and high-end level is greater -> 4.22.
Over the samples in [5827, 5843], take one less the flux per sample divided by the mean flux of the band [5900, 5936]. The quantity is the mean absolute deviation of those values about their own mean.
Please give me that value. 0.019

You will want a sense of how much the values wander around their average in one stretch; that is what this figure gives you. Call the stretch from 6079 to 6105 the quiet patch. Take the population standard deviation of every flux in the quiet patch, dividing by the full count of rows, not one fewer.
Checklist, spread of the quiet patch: 0.18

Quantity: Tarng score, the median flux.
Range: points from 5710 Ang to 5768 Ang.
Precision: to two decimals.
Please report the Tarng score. 4.06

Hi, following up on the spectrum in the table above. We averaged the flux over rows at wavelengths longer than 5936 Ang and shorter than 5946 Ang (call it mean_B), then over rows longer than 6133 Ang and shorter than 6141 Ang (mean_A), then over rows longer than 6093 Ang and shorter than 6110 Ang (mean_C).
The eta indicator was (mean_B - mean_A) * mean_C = 1.0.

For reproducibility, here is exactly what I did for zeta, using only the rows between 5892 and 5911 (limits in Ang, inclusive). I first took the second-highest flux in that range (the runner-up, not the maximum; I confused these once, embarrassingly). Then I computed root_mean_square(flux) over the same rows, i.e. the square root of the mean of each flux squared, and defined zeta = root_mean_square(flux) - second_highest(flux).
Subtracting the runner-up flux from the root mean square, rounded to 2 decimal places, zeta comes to -0.45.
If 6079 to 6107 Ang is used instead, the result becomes -0.14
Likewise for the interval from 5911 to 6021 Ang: -0.52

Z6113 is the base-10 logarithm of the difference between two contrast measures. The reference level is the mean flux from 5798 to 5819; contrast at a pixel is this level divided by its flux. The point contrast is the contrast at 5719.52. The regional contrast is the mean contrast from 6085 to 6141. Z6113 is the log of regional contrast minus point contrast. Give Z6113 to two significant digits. -1.2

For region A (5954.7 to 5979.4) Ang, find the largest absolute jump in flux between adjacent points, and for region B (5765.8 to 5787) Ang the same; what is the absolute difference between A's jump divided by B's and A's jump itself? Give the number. 0.26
